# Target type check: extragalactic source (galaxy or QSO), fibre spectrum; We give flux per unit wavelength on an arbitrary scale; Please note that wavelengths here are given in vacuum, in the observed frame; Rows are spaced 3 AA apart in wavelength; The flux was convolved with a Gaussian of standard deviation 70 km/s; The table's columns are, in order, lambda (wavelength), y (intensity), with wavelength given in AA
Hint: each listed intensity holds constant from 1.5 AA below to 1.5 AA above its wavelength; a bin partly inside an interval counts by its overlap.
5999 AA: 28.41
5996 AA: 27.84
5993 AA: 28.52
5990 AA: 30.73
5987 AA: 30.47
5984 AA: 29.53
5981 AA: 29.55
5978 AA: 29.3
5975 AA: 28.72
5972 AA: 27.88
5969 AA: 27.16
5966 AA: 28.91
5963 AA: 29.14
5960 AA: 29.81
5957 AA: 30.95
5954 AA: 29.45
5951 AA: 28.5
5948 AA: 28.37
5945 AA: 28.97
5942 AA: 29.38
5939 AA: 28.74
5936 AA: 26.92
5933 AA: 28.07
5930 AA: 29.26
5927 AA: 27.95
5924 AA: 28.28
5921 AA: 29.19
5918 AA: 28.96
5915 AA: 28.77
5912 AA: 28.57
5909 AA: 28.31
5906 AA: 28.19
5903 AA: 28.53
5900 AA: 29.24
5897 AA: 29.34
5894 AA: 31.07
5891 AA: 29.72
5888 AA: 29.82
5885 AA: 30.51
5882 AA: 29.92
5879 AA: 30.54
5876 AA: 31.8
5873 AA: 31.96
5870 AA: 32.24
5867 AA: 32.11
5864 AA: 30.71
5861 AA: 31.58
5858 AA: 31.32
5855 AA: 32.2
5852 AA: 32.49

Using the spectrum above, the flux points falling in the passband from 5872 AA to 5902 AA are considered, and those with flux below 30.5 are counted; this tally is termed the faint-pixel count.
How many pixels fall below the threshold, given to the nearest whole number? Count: 5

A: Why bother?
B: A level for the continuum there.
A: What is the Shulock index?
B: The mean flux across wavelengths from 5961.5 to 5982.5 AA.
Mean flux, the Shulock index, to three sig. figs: 28.7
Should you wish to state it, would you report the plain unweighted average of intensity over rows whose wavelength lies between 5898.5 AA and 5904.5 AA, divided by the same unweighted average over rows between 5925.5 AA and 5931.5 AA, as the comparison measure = 1.01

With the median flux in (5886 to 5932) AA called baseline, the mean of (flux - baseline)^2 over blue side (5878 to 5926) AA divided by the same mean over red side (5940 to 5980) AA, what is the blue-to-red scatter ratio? 1.1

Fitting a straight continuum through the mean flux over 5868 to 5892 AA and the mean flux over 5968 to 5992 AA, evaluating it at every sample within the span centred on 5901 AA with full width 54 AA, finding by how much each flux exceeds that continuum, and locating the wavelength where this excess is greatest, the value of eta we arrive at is 5876 AA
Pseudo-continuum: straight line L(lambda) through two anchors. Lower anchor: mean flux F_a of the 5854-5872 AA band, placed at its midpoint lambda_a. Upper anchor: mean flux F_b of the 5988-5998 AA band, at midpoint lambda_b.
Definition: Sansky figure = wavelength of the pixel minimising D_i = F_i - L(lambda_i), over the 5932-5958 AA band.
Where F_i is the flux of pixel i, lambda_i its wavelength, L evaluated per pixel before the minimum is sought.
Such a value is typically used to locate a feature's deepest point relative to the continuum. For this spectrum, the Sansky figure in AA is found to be 5936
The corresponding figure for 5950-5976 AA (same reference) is 5969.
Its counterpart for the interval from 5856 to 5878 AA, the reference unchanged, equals 5864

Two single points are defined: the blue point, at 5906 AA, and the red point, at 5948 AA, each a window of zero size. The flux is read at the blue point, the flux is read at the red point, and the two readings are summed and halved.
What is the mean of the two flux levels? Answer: 28.3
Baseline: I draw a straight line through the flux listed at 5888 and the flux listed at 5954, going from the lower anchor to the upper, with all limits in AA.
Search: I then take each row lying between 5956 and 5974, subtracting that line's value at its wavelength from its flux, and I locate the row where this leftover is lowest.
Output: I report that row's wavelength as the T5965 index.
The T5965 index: 5969 AA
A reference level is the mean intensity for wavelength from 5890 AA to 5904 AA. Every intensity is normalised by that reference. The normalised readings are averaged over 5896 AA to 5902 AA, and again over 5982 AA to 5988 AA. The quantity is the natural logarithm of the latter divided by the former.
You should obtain 0.024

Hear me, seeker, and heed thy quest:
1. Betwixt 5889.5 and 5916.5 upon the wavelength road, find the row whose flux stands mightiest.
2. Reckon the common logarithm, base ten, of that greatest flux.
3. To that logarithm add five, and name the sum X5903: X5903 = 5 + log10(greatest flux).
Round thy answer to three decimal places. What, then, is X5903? 6.492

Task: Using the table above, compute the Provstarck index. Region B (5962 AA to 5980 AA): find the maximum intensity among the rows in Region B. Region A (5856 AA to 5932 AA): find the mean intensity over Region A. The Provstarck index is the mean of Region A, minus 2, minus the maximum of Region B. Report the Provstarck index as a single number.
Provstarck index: -1.4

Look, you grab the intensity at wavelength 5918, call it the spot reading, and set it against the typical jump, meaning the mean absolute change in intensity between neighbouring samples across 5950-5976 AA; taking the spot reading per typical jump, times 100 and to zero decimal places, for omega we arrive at 2970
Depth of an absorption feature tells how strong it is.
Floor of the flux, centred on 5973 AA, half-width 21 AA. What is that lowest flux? 27.16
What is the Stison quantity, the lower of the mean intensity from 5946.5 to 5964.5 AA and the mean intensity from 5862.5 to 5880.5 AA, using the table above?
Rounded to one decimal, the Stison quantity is 29.4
